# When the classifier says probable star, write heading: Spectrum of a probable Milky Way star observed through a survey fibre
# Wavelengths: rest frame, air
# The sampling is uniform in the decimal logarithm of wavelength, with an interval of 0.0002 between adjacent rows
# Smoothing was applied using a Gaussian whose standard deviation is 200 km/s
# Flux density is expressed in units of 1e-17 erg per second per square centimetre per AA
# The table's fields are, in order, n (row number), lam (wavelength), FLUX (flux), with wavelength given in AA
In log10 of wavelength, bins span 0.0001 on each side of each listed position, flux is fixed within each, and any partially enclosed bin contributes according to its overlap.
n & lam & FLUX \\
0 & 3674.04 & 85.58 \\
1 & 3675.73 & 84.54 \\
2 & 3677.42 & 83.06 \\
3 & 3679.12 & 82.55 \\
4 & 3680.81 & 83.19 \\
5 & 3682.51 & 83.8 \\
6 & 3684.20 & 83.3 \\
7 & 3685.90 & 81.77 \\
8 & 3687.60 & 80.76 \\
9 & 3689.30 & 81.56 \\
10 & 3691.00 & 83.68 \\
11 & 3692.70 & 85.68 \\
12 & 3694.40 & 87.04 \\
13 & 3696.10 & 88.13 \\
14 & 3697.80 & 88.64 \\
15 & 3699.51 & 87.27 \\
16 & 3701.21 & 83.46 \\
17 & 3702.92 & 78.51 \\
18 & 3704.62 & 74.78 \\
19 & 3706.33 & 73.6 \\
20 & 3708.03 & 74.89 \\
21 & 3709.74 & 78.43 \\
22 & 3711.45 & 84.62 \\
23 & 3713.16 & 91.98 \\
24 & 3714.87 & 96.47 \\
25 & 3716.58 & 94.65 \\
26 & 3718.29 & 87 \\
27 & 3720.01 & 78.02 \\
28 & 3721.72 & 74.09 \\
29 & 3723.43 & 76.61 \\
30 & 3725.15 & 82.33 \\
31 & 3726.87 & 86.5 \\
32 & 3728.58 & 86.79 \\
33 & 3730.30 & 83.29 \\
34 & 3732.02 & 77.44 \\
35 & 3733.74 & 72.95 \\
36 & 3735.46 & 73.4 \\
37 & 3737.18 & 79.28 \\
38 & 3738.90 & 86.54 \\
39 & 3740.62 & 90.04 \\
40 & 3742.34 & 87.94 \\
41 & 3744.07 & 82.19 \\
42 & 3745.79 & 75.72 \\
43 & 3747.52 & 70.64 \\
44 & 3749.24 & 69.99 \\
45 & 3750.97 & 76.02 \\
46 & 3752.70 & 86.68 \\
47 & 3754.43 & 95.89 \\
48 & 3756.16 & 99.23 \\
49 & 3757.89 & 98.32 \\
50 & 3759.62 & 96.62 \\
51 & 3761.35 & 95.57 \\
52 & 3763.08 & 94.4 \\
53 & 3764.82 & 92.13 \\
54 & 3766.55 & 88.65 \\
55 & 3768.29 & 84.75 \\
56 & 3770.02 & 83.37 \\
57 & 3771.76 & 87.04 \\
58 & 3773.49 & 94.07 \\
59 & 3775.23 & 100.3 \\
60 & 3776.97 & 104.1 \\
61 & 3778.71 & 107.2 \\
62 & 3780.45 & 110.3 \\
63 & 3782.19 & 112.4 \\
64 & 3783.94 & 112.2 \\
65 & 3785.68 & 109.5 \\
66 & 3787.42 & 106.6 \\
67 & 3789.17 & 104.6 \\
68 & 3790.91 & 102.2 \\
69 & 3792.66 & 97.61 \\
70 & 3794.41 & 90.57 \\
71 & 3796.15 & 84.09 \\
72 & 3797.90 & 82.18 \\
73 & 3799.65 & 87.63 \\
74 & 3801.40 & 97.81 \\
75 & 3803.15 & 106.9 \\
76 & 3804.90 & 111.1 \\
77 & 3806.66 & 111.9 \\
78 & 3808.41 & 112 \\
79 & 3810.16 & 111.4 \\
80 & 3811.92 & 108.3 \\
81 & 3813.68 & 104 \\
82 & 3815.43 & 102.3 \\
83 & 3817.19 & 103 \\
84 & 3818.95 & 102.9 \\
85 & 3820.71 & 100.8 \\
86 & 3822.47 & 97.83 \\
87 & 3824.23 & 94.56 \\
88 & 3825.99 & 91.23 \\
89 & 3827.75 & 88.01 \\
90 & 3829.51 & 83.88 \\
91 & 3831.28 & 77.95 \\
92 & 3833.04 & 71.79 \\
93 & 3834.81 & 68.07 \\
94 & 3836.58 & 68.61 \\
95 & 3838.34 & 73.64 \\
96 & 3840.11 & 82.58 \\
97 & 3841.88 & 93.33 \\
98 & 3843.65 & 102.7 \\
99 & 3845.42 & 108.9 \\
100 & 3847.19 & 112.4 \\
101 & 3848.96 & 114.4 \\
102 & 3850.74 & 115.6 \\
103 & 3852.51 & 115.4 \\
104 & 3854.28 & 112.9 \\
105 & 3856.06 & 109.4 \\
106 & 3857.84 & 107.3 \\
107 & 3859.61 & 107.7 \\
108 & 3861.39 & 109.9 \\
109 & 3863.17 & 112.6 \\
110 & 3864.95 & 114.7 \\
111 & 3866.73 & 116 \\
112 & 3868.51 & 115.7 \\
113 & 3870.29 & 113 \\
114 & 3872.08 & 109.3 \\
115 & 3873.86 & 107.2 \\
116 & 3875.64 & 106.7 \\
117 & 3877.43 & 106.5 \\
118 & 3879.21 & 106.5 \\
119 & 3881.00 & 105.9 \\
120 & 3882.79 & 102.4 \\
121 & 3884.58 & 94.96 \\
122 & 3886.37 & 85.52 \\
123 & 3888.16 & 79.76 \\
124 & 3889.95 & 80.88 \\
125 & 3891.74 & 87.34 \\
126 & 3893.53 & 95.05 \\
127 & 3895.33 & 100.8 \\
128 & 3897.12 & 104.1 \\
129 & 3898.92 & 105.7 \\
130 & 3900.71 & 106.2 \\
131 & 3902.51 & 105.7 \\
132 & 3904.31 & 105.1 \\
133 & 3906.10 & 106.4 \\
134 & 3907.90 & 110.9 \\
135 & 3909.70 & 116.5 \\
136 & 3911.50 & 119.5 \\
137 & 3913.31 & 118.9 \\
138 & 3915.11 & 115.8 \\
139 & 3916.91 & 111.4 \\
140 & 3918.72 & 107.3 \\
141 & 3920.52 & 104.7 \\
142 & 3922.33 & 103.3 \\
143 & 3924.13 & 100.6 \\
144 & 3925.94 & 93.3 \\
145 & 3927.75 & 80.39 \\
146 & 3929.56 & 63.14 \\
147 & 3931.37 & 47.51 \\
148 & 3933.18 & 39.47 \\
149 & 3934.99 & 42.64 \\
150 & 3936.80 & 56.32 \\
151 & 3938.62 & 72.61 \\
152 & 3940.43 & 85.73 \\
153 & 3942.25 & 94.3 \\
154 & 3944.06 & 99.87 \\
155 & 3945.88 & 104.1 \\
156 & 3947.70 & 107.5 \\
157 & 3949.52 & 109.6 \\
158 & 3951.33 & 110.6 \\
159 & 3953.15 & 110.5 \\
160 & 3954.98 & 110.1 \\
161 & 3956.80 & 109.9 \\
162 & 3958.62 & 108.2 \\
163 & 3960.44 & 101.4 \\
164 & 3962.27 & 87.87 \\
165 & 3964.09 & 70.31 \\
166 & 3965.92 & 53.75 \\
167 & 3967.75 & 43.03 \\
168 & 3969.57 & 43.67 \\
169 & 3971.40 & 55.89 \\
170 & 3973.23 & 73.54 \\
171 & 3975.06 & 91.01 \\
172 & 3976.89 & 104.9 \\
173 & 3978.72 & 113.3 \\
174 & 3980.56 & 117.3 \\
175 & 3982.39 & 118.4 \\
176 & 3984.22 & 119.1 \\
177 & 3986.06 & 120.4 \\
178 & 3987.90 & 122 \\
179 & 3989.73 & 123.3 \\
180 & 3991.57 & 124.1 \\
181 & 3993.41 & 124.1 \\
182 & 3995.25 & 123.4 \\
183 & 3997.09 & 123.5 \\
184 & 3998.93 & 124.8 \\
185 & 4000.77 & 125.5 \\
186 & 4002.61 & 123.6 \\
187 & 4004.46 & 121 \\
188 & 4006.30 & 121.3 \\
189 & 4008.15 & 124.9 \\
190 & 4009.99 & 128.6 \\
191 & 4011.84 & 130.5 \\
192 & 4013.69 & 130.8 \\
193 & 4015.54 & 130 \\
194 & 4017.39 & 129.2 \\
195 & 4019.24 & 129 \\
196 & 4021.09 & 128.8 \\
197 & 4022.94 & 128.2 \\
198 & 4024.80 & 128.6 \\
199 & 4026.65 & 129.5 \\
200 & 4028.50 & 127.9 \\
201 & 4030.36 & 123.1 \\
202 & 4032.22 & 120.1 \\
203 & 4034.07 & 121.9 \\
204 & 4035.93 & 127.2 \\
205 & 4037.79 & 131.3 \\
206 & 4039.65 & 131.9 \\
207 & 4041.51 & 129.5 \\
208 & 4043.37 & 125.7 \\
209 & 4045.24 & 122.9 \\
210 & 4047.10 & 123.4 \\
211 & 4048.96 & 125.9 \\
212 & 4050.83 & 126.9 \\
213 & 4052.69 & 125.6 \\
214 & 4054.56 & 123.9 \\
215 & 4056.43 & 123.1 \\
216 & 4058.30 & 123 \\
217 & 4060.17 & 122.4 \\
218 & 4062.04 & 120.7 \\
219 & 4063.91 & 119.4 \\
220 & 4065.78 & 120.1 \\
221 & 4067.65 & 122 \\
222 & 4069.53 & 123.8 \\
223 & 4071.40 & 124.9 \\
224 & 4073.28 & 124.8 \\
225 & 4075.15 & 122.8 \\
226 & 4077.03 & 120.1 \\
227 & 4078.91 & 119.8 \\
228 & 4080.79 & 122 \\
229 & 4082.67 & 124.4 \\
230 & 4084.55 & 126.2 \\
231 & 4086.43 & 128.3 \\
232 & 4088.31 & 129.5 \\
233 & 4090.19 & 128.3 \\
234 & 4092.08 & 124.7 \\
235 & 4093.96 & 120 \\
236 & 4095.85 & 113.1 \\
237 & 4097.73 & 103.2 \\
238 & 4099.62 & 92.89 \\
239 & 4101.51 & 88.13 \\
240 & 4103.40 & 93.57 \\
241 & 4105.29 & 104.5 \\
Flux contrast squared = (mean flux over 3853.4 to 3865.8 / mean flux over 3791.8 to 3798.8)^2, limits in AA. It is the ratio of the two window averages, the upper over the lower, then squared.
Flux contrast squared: 1.6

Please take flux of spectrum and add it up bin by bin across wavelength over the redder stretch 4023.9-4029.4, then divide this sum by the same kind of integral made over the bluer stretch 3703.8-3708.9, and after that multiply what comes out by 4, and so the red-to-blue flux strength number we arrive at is 7.5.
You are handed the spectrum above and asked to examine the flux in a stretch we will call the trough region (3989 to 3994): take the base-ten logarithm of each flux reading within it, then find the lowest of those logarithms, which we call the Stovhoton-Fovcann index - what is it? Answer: 2.09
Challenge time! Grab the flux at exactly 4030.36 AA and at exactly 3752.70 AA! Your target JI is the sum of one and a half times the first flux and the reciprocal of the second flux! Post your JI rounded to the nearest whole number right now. 185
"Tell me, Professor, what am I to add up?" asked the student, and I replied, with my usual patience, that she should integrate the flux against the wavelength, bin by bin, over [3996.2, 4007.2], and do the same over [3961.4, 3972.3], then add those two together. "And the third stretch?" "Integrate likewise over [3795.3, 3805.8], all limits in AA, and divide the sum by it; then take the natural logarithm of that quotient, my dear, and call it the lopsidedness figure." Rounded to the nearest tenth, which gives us 0.7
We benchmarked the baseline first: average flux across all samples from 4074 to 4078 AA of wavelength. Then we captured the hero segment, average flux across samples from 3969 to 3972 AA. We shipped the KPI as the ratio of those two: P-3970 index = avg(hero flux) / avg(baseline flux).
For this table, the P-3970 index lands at 0.41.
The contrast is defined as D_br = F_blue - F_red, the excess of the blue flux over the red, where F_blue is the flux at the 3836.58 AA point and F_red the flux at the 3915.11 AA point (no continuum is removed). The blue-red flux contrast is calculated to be -47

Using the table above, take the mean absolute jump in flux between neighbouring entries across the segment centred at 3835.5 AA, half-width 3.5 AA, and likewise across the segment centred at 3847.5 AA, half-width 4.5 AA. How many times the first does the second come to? 1.04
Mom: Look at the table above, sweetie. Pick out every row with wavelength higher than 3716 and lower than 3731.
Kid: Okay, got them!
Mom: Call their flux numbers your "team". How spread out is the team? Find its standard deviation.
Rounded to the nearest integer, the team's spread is 6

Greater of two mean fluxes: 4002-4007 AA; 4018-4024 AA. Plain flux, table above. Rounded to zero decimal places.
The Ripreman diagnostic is 129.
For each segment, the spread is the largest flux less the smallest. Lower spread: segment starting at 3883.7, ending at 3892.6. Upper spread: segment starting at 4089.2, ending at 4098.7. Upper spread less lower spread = 10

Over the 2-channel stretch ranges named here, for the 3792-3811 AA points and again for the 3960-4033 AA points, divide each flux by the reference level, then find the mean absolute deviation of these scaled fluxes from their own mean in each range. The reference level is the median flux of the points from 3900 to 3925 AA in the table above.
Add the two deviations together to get 0.28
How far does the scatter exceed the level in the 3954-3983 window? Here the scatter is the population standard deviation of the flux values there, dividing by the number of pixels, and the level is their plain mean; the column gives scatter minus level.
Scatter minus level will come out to -61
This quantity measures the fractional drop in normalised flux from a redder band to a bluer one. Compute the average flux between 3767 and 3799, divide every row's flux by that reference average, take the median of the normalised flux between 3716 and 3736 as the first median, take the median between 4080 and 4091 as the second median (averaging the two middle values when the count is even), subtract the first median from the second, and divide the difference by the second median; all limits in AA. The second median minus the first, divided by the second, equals 0.37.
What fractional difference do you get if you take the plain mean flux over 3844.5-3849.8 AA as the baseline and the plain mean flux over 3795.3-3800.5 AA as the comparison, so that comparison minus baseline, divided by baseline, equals -0.24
